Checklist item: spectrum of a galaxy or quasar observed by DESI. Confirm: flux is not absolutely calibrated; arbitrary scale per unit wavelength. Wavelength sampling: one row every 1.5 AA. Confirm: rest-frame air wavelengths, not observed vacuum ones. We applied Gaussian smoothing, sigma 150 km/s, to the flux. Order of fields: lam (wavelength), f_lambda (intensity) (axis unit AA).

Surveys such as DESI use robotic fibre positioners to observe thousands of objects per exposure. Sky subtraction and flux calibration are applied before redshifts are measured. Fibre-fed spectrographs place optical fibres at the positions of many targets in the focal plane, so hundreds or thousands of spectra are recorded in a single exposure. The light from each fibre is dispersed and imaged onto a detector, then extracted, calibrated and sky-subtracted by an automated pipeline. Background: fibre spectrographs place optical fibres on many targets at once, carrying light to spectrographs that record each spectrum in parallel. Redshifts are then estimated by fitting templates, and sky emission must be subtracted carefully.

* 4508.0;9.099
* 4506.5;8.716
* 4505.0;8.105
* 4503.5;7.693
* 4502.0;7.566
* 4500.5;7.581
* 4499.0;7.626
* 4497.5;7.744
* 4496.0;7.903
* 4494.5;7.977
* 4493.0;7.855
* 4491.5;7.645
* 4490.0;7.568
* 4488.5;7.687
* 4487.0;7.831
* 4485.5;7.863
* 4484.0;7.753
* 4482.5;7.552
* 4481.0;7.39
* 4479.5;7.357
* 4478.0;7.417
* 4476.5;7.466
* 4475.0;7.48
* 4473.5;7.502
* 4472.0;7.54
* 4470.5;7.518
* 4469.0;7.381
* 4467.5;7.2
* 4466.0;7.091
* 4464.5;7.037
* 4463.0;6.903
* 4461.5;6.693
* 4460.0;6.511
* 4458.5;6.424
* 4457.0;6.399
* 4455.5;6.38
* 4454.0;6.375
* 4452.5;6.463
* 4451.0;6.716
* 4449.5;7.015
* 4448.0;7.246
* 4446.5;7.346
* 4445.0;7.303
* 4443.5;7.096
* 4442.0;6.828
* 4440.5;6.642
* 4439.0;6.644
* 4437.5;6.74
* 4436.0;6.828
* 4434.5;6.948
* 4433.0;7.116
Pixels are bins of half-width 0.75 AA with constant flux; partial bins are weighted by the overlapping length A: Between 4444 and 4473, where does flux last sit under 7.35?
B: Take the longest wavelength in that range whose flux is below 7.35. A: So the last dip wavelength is 4467.5 AA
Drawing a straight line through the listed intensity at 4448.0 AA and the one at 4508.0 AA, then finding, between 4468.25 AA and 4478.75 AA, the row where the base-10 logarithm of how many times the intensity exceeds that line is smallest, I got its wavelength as 4478.0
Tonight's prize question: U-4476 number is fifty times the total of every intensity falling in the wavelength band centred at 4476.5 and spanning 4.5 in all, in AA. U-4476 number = 1118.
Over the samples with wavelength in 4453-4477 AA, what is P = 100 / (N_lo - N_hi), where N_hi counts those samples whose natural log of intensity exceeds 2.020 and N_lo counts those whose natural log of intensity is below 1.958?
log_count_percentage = 14.3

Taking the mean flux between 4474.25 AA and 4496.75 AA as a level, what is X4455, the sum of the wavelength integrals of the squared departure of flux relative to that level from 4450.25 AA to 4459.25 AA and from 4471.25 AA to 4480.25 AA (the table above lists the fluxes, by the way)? 13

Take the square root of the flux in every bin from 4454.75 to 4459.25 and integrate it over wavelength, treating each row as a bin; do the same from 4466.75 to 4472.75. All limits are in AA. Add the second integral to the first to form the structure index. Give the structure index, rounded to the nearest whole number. 28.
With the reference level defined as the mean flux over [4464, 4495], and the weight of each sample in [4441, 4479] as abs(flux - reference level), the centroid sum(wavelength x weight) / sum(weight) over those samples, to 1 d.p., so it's 4456.1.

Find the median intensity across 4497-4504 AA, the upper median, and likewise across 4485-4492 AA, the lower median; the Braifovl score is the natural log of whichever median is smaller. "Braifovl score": 2.03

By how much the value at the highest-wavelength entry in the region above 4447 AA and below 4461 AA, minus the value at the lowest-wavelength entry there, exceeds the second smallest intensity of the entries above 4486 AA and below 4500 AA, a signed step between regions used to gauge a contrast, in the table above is -8.36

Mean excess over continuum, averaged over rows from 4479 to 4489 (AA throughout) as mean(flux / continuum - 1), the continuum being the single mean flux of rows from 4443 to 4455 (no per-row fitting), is 0.10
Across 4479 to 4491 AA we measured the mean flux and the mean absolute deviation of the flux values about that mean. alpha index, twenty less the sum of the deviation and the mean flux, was 12.2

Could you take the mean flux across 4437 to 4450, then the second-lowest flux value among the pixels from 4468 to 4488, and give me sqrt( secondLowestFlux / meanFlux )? 1.03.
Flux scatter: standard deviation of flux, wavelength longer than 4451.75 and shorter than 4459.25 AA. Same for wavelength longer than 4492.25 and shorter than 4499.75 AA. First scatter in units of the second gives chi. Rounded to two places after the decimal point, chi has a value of 0.26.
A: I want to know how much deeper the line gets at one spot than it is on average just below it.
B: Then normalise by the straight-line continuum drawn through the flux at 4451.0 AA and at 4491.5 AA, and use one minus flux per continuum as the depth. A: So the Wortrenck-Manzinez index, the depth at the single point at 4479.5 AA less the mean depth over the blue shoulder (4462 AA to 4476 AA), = 0.02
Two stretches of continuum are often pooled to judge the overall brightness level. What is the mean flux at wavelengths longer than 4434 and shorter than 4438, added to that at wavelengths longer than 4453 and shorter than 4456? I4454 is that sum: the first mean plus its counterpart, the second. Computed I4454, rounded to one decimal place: 13.2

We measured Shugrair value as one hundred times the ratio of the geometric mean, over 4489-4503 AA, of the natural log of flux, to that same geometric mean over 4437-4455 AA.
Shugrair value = 106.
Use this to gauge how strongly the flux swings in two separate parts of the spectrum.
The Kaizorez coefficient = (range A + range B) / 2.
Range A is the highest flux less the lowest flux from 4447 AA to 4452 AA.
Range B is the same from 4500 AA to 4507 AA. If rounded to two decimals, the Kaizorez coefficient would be 0.84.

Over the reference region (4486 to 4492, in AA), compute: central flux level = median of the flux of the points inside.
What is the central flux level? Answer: 7.67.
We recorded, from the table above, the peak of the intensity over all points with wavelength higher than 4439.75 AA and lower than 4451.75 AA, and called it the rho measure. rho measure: 7.346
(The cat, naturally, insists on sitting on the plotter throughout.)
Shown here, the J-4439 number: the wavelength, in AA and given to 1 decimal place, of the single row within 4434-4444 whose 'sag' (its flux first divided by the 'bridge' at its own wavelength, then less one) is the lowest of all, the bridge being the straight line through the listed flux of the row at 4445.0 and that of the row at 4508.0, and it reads 4440.5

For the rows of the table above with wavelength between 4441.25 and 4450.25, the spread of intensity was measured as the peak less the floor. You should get 0.52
